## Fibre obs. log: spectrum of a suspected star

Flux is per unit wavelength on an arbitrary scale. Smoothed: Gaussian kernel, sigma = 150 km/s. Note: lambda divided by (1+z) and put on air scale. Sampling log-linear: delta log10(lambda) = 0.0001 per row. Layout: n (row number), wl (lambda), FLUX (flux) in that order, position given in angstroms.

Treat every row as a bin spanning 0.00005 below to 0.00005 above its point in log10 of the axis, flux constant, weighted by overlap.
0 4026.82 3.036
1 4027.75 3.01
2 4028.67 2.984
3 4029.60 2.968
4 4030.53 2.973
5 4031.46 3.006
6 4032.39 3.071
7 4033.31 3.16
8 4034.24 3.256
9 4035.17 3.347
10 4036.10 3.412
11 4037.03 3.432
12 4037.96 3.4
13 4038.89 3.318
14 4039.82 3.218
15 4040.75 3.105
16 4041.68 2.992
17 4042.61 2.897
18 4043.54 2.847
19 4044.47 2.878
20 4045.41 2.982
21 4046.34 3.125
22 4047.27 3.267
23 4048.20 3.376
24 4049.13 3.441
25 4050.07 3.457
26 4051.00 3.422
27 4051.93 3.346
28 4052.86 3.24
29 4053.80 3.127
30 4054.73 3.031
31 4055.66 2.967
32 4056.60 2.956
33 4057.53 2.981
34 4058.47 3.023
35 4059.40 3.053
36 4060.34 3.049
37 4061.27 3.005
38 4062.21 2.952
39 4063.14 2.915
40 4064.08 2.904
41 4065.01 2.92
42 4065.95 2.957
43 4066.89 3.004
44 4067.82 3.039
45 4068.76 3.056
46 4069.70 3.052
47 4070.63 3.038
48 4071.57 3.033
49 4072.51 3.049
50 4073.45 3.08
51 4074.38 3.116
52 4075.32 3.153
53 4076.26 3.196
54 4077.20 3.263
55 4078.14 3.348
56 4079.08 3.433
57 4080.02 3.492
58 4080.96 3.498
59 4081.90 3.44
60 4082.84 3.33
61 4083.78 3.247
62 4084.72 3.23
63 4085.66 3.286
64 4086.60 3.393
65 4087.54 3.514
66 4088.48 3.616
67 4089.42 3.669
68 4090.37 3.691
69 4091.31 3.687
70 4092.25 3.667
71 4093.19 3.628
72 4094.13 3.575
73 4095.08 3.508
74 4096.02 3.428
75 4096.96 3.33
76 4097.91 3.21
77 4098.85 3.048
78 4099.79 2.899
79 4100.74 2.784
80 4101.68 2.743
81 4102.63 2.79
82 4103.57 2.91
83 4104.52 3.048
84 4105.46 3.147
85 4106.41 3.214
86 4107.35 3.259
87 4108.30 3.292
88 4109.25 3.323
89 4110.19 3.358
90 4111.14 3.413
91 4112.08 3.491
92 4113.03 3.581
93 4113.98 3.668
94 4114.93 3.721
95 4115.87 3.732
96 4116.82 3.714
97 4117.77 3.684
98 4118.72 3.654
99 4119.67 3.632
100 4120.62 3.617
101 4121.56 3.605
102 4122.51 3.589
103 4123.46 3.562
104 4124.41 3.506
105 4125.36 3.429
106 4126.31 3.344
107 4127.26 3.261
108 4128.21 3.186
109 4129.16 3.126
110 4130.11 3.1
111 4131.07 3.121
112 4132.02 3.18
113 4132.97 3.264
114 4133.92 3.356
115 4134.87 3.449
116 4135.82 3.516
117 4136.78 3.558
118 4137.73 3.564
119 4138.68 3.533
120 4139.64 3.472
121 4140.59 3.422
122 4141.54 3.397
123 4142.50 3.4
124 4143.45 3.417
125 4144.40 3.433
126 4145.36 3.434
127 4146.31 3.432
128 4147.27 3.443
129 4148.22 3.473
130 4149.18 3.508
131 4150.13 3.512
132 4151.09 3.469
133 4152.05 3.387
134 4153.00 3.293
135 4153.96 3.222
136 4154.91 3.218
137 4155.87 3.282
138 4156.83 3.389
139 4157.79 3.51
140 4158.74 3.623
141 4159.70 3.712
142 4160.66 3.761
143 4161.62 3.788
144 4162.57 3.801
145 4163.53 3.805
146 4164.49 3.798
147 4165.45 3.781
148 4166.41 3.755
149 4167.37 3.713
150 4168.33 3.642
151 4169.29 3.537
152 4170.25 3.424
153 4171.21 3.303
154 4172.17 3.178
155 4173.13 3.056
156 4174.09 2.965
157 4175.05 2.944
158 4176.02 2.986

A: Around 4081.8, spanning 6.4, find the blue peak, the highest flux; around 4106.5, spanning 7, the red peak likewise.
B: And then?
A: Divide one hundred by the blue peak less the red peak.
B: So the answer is 571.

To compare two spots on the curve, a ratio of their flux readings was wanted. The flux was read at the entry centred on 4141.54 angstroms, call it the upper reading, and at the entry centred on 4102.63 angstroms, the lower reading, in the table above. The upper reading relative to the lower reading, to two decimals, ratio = 1.22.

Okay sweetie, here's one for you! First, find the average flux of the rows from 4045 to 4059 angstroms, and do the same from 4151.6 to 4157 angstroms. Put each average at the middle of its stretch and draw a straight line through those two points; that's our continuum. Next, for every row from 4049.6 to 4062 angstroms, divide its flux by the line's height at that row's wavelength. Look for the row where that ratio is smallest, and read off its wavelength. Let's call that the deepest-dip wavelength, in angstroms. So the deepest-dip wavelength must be 4056.60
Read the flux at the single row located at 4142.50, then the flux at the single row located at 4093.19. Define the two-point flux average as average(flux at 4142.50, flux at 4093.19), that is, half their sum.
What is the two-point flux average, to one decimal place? 3.5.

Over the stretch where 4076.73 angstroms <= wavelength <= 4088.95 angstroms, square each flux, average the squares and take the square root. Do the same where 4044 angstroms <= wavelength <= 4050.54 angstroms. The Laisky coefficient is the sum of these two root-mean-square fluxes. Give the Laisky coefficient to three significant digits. 6.62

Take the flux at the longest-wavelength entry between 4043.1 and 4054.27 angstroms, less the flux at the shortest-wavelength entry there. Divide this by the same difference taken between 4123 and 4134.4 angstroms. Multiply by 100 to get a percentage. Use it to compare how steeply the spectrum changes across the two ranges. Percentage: -136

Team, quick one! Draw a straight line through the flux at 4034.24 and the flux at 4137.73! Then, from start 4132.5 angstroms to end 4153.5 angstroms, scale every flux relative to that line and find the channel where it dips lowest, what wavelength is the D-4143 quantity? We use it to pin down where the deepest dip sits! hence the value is 4153.00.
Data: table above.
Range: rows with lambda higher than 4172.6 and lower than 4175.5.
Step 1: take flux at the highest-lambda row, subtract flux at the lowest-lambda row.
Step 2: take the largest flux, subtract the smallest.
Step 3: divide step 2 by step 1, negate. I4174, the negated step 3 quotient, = 1.0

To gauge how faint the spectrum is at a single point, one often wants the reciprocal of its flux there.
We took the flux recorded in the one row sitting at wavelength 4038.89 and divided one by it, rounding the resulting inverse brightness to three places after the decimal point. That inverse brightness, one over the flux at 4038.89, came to 0.301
